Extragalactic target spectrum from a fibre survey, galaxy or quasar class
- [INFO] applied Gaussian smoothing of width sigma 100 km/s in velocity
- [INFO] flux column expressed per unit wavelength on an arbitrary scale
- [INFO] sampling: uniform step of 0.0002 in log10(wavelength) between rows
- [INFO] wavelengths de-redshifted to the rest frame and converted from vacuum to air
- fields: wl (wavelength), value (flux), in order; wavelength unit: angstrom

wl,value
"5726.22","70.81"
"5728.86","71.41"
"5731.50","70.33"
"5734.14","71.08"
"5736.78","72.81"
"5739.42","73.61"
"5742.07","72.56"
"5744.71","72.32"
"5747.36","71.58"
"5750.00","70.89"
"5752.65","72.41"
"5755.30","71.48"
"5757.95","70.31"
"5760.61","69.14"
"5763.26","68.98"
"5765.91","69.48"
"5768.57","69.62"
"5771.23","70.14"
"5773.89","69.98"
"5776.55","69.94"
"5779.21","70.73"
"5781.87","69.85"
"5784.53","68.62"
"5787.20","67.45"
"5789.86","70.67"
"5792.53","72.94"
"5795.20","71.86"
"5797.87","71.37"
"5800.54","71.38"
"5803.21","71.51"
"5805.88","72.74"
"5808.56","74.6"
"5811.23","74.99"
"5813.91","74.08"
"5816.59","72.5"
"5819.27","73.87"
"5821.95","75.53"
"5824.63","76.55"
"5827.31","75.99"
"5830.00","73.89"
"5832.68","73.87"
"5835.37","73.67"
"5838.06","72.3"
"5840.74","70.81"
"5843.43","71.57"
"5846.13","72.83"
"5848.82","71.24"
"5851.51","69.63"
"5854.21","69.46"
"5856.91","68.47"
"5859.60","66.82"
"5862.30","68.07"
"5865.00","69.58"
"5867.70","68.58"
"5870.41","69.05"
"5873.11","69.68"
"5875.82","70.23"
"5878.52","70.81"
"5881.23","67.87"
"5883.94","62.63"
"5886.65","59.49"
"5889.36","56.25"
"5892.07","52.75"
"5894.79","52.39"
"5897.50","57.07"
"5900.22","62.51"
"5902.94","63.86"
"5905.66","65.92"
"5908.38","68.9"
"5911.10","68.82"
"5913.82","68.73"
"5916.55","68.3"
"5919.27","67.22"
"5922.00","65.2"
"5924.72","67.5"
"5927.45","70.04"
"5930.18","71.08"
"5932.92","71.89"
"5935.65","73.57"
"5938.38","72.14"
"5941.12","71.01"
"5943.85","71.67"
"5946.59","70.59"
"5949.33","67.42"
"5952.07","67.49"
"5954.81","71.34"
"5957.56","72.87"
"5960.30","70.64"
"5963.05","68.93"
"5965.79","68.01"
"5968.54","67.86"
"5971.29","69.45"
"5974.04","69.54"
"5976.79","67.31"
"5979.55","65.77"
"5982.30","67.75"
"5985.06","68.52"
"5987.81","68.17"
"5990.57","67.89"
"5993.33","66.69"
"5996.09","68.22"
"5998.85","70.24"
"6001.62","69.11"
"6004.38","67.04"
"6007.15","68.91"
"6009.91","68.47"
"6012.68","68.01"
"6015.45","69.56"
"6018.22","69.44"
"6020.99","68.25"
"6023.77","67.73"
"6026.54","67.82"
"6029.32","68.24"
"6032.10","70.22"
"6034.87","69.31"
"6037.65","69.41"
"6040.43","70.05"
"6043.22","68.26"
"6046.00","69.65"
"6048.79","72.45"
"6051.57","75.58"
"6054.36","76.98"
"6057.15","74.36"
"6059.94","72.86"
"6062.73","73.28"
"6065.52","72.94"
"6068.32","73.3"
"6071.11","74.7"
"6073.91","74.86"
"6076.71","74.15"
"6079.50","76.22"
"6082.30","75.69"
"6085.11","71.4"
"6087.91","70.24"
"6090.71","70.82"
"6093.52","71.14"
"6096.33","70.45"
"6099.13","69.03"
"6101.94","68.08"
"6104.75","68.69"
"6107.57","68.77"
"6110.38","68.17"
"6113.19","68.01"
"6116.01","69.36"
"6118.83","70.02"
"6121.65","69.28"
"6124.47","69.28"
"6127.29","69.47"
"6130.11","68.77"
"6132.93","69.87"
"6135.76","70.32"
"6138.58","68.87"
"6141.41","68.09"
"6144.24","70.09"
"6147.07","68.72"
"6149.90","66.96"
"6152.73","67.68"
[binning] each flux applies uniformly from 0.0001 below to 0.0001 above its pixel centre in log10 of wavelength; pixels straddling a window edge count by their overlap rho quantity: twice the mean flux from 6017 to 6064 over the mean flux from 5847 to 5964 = 2.10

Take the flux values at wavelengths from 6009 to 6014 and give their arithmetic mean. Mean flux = 68.2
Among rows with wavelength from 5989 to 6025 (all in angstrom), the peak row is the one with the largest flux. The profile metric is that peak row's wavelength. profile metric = 5998.85 angstrom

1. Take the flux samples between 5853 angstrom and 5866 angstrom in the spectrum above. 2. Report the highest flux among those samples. 69.58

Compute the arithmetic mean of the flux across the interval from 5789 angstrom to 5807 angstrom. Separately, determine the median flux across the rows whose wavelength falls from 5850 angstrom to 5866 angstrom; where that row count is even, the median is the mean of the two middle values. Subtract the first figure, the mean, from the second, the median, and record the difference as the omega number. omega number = -2.8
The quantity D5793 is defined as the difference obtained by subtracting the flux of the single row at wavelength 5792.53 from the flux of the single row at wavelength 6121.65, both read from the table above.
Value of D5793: -3.7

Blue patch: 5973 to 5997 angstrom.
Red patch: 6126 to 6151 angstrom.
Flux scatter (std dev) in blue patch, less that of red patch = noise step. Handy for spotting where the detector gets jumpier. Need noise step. 0.0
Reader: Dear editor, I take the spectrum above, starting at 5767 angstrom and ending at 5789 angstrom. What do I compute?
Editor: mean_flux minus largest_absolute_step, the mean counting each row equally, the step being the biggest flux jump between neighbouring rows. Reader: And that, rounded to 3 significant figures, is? 68.3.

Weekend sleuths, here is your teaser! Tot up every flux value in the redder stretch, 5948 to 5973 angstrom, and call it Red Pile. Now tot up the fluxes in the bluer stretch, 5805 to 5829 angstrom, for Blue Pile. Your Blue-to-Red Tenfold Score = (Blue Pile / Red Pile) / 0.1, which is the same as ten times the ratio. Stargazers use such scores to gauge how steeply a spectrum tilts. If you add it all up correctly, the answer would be 10.8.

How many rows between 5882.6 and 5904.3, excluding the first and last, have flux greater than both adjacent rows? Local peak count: 0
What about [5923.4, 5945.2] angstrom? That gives 1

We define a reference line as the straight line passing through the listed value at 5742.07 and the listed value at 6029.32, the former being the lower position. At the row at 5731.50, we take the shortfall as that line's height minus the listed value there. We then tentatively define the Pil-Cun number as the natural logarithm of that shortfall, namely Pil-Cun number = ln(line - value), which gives 0.87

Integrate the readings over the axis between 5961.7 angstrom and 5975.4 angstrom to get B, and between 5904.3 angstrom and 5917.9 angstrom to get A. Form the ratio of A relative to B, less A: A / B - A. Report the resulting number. -926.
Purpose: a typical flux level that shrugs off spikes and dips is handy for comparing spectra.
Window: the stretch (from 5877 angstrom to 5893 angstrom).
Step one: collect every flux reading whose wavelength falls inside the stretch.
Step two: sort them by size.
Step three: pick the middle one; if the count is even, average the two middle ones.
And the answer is 61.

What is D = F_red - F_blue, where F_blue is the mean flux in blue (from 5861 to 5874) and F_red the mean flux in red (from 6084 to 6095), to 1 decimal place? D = 1.9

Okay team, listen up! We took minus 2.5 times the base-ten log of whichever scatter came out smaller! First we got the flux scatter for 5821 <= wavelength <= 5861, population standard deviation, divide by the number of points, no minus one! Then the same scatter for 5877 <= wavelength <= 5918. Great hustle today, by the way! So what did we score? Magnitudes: -1.1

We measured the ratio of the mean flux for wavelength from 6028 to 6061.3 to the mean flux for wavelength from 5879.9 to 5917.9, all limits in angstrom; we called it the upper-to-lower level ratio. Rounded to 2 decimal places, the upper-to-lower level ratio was 1.14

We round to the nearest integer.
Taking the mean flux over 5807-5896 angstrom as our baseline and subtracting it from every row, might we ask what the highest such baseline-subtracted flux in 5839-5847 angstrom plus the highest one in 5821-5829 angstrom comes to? 11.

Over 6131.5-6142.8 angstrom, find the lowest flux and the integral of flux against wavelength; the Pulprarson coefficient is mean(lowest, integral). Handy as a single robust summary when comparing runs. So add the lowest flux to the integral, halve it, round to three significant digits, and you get 426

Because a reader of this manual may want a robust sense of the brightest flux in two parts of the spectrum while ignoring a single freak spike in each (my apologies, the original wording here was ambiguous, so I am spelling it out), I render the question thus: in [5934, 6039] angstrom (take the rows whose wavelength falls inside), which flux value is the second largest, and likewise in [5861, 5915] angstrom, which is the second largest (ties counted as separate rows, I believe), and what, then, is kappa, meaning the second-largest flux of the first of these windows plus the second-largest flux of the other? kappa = 143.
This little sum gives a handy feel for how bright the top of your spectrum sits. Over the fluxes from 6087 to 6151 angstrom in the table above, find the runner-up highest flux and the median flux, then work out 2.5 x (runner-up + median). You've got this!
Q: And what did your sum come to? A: 350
